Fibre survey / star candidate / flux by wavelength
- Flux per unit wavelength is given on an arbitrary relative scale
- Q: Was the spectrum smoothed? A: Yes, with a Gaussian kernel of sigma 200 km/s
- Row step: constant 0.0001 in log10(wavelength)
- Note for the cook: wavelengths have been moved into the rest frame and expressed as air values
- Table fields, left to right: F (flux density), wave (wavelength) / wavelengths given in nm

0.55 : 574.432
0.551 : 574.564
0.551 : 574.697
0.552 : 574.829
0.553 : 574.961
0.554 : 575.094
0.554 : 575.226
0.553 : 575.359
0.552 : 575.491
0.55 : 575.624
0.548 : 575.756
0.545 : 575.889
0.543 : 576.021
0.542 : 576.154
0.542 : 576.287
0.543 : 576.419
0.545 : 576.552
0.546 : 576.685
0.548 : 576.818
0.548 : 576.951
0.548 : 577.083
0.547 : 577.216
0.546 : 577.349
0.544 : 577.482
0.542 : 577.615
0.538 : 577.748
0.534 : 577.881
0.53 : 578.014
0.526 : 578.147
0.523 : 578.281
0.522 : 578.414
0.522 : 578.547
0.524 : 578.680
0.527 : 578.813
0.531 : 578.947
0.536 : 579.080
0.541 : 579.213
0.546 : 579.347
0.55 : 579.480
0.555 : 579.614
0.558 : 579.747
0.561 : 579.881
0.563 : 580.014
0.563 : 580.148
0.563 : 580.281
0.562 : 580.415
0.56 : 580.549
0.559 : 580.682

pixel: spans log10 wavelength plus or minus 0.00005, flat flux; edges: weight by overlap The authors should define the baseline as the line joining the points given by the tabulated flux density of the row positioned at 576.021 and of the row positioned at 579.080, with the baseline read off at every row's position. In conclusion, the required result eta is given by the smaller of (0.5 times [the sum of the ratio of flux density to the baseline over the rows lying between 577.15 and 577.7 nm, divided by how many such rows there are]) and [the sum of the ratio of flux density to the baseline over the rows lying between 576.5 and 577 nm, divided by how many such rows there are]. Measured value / 0.505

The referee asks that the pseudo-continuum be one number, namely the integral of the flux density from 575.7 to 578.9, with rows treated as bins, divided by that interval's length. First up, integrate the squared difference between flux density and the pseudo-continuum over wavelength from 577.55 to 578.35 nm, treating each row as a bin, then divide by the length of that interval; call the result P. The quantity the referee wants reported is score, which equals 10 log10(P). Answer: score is -40.9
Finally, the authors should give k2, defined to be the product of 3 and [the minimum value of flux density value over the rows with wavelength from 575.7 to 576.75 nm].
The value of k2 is 1.63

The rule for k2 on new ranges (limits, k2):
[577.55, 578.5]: 1.57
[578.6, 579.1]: 1.57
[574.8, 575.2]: 1.66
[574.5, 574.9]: 1.65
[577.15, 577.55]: 1.63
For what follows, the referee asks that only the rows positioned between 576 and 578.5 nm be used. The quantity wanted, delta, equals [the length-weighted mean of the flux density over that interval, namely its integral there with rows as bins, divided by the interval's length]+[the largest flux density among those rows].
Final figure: 1.09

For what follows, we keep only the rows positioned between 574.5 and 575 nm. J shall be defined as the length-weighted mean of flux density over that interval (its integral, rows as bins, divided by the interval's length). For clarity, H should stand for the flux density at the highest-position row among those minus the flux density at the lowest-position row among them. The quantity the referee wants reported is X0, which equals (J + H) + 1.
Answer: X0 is 1.55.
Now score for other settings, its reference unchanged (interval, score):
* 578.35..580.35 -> -35.6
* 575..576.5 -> -39.4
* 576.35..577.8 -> -42.7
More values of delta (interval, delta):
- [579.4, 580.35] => 1.12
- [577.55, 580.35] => 1.10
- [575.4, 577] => 1.10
